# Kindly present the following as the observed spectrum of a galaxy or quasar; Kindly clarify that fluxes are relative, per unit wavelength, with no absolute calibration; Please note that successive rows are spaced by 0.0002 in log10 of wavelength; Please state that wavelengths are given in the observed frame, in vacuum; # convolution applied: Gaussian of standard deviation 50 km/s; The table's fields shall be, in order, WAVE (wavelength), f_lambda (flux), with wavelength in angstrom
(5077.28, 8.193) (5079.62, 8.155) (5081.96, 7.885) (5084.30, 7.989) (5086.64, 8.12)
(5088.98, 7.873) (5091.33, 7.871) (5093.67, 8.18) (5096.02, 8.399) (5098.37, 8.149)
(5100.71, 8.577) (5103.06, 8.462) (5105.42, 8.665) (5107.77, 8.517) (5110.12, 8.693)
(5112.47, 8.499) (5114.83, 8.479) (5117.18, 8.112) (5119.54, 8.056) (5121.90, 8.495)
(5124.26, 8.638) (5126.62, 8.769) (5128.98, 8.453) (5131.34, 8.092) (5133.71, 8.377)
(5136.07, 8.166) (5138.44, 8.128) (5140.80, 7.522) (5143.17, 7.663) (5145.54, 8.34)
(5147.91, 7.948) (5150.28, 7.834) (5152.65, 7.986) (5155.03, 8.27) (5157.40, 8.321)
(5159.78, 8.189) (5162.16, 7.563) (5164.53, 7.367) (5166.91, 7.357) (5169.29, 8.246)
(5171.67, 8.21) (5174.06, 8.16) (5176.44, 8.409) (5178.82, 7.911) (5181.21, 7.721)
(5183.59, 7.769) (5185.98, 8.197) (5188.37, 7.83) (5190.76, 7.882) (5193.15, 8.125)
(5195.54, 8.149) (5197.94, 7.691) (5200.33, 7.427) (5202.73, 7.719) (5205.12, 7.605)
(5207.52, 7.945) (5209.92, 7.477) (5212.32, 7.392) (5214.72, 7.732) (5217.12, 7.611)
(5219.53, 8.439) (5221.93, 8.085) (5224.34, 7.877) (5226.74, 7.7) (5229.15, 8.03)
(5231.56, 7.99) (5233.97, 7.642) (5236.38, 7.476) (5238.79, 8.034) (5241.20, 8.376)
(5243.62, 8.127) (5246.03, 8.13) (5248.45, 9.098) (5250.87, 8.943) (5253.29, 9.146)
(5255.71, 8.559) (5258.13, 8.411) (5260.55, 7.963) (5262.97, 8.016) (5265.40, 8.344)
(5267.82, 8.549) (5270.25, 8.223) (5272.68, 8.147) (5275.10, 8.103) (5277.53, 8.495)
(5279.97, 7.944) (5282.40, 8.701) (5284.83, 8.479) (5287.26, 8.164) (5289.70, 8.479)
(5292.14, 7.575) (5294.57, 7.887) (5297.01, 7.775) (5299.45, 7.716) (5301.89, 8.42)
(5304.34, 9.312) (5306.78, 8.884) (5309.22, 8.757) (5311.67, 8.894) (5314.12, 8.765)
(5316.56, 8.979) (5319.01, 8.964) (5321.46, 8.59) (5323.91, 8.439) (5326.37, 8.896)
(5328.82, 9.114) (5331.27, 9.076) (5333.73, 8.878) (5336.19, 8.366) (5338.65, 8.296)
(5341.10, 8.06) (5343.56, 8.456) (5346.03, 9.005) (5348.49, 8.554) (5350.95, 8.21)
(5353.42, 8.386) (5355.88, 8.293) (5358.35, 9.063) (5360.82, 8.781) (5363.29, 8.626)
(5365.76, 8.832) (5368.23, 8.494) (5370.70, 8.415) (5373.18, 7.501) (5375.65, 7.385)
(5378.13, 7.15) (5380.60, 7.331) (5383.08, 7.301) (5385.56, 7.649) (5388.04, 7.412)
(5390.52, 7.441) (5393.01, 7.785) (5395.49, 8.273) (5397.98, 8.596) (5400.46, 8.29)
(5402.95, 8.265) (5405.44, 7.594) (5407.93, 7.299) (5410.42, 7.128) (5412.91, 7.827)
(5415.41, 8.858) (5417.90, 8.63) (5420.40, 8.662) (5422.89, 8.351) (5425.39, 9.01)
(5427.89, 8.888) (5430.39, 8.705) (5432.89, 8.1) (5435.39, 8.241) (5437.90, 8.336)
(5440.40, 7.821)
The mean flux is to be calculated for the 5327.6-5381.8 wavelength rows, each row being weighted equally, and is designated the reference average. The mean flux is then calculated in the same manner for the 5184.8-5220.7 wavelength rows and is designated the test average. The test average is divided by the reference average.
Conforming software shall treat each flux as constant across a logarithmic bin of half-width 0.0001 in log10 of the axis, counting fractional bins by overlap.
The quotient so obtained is 0.93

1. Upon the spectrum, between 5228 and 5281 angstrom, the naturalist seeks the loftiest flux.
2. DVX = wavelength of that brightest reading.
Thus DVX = 5253.29 angstrom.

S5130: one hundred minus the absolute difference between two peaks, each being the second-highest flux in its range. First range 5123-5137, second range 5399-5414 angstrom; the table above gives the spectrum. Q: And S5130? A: 99.6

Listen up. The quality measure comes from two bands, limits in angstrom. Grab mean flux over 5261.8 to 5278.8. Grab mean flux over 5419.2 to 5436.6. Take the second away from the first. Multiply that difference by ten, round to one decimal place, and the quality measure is -3.0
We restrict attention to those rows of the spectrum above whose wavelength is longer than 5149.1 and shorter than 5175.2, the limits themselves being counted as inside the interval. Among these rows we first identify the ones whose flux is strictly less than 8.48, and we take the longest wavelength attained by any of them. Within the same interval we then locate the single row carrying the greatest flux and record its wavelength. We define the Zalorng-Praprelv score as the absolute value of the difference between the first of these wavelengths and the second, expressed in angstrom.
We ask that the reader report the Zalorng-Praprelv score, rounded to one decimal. 16.7 angstrom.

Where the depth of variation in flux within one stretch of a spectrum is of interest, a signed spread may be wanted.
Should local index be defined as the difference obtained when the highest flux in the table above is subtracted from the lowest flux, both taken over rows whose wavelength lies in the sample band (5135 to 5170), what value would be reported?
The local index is -0.98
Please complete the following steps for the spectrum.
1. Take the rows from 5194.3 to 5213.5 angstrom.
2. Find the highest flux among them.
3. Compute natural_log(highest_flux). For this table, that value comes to 2.10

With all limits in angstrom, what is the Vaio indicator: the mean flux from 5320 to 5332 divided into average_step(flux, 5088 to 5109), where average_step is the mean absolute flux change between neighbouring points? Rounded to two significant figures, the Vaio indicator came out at 0.024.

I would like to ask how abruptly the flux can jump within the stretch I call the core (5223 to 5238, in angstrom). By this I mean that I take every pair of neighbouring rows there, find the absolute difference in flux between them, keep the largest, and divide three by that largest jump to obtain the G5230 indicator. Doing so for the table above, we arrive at 8.6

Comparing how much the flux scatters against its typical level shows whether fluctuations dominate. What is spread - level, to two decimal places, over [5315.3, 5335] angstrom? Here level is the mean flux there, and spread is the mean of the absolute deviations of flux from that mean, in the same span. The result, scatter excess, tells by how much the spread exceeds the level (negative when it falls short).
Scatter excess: -8.69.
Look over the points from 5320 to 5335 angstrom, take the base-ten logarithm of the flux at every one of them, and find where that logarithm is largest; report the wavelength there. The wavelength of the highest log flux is 5328.82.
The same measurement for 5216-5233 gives 5219.53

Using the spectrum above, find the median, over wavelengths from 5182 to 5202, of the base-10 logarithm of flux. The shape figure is 0.895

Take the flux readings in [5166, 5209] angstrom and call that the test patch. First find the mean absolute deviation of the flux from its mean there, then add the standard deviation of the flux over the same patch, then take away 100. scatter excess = -99.5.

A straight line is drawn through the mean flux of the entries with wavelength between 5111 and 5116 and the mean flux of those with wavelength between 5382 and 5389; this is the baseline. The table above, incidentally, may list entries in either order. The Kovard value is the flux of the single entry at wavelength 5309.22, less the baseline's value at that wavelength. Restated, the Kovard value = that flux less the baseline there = 1.0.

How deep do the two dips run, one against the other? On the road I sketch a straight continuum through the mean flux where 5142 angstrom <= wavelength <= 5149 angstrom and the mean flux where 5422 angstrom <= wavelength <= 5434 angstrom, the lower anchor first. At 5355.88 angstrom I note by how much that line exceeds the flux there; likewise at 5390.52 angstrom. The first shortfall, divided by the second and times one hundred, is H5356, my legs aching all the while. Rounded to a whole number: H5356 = 15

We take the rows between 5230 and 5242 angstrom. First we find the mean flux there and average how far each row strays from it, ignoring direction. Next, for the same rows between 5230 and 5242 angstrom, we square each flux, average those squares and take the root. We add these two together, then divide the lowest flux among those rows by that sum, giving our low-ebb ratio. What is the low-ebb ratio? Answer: 0.913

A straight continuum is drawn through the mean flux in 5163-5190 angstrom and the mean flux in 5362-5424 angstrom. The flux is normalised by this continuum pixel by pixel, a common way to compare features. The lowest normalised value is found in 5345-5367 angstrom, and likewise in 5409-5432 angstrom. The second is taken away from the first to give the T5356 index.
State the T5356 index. 0.14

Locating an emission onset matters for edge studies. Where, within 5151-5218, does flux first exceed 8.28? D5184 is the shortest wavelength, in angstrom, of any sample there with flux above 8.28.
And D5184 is 5157.40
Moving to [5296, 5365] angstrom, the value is 5301.89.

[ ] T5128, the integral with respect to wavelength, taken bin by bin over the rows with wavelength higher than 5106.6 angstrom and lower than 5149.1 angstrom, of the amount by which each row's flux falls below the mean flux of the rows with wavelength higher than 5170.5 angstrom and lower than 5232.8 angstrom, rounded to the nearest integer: -16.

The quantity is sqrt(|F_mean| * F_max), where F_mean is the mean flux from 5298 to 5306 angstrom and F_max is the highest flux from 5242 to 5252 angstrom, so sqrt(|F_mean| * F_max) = 8.8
